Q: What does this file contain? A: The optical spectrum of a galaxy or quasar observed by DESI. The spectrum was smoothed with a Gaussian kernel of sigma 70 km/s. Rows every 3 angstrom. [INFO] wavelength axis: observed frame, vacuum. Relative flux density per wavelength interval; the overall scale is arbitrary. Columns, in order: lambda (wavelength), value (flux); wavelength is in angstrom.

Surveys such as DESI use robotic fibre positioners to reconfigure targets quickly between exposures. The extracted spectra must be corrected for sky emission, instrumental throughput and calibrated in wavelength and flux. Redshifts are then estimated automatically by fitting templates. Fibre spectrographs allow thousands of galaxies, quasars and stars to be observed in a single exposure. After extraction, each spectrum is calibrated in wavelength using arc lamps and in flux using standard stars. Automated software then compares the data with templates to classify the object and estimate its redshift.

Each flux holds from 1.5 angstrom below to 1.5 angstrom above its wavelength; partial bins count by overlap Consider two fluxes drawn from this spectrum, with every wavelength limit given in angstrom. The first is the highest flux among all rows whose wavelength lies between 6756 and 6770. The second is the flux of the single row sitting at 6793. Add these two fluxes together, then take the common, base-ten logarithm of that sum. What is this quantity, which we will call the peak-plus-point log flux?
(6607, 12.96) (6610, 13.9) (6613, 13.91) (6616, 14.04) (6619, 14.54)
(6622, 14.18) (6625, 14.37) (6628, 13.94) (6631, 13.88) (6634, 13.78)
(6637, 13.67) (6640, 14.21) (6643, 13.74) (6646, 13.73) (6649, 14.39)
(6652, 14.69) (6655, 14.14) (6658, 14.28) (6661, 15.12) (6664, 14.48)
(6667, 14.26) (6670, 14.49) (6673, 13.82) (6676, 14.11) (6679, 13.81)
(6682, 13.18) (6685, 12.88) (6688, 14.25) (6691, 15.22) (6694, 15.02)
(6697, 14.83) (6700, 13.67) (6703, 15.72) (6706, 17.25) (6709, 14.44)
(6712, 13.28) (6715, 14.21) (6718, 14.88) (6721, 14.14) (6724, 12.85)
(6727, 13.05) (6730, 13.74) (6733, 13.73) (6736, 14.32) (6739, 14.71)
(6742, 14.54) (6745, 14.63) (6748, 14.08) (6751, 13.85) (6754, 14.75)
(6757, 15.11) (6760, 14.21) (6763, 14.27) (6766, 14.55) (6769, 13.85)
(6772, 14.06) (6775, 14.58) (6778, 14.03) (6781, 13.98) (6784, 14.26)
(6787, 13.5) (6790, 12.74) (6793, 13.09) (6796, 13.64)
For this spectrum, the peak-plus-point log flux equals 1.45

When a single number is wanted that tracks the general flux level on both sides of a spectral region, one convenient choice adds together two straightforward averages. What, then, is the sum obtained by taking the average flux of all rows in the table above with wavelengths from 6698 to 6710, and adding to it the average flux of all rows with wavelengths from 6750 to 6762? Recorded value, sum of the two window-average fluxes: 29.8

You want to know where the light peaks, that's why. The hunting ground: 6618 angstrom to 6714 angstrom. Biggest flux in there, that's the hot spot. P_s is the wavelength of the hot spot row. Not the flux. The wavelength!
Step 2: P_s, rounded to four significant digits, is 6706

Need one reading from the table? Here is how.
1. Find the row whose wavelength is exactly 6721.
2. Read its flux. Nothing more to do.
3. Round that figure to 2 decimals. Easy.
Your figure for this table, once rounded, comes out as 14.14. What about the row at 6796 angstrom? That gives 13.64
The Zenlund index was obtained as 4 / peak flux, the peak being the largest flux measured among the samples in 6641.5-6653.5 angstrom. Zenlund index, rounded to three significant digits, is 0.272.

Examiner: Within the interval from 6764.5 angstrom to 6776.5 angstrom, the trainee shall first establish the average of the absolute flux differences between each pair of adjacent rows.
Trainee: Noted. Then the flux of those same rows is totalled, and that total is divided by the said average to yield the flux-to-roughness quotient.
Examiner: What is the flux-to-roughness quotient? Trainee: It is 120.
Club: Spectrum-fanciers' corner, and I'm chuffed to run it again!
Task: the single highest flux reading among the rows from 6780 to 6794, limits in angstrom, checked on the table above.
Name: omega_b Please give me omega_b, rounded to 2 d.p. 14.26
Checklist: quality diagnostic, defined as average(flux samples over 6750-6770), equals 14.4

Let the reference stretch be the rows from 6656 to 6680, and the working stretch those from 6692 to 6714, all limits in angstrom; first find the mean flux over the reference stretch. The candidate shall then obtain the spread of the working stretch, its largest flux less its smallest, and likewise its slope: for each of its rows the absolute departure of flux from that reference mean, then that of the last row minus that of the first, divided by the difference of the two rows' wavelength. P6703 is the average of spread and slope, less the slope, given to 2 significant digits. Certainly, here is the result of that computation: 2.0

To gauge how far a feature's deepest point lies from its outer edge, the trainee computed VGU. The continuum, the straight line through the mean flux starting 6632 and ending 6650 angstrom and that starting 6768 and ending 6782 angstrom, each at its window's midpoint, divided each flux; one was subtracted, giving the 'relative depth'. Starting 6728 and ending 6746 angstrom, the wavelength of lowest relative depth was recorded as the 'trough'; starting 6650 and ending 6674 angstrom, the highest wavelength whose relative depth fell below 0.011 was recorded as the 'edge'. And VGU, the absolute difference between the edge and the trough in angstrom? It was 60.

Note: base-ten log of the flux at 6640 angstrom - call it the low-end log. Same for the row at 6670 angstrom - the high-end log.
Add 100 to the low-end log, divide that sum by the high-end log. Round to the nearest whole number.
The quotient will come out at 87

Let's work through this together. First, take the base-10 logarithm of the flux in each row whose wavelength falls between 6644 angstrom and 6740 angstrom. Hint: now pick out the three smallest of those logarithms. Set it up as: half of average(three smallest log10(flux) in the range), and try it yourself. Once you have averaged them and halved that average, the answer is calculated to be 0.556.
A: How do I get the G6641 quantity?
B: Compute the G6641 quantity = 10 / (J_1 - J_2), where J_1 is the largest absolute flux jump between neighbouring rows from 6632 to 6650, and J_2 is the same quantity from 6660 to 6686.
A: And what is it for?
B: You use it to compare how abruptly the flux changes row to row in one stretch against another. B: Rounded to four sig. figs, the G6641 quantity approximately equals -1000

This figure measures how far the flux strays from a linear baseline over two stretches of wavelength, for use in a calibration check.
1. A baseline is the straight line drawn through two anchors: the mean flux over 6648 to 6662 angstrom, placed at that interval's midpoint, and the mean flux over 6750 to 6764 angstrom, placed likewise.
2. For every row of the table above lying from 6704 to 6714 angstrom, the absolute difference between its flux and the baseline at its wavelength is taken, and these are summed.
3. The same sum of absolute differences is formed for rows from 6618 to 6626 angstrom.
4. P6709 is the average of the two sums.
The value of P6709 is 2.3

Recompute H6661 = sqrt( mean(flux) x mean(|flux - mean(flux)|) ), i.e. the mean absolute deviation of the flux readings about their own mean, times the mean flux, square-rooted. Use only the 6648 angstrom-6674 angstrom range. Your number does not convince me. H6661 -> 1.9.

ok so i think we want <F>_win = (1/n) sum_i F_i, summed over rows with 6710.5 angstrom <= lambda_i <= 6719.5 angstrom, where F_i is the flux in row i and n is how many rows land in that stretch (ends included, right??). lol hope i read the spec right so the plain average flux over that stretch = 14.1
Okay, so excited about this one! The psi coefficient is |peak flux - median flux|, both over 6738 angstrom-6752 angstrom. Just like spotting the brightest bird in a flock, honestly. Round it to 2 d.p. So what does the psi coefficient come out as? 0.17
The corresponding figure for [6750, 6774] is 0.87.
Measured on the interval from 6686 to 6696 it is 0.20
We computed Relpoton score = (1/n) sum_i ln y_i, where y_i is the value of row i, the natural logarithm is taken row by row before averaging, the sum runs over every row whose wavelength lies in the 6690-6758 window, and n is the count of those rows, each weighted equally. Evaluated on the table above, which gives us 2.67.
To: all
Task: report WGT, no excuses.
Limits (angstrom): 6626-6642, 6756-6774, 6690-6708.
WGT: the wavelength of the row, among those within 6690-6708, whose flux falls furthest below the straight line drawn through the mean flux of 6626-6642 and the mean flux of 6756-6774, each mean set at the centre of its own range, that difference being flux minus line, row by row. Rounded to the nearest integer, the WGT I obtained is 6700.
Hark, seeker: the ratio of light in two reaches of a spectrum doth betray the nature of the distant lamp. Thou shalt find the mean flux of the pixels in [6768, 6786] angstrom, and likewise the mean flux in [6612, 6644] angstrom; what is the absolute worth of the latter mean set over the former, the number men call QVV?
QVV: 0.99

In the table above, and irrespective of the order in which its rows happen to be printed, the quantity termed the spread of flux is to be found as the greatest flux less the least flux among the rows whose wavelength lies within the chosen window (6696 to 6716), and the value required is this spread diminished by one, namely 3.0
